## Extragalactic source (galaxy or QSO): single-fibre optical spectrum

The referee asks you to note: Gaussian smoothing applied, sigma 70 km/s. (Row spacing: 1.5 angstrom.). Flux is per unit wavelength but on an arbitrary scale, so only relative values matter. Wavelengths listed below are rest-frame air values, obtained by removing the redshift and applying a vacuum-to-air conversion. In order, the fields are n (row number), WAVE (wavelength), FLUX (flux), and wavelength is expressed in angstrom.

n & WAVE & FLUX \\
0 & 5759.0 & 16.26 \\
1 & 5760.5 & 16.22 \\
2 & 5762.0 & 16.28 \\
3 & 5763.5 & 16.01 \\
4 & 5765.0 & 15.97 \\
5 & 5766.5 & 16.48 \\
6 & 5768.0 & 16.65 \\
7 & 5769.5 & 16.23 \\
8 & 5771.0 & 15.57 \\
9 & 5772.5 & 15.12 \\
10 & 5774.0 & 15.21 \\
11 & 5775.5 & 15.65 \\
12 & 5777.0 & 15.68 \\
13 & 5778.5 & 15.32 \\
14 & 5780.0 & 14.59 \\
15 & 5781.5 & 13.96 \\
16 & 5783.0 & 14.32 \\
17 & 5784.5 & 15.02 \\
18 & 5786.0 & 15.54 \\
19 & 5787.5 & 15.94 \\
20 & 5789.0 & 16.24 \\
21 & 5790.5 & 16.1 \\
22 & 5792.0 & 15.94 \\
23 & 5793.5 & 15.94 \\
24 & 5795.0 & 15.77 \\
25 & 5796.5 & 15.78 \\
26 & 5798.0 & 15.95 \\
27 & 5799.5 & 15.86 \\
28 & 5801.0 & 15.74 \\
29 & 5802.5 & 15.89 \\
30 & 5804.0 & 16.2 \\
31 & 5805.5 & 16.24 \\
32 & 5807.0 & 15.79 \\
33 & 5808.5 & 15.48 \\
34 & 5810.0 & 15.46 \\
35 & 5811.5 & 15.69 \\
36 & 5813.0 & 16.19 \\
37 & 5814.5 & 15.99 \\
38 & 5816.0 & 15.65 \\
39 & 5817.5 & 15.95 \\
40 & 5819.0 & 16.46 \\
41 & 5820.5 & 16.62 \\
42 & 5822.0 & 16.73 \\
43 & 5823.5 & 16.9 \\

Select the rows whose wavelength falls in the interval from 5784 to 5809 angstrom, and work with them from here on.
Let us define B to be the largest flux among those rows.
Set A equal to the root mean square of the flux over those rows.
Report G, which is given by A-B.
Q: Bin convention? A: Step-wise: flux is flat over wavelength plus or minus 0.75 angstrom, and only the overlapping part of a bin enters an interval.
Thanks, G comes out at -0.39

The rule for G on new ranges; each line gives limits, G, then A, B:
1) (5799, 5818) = -0.38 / 15.9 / 16.24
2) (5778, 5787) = -0.74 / 14.8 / 15.54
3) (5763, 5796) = -1.03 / 15.6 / 16.65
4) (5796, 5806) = -0.29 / 16.0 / 16.24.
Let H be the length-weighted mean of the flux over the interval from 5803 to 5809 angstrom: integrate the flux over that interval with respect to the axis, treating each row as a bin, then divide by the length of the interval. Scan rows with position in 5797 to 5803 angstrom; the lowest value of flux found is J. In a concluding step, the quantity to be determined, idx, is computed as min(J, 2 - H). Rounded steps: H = 15.9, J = 15.74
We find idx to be -13.9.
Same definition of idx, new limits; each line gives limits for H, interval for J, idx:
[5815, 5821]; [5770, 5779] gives -14.1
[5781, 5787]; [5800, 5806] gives -12.8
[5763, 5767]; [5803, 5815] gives -14.1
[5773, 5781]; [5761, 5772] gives -13.2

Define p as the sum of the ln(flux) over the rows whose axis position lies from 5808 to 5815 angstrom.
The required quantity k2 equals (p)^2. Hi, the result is 190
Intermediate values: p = 13.8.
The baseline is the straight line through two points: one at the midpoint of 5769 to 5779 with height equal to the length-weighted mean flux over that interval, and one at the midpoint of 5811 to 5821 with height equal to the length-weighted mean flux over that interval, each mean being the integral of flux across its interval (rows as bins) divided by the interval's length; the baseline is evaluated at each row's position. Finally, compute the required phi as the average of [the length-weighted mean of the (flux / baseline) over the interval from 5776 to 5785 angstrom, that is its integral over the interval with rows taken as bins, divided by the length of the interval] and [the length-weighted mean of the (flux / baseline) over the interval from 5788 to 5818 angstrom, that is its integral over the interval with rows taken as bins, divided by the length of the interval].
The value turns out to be 0.975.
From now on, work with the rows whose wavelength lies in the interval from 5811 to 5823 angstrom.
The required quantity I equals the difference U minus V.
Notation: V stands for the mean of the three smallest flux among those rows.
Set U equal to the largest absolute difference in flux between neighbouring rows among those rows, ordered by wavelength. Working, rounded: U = 0.51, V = 15.76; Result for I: -15.3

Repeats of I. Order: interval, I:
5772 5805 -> -13.6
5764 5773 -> -14.9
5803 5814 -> -15.0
